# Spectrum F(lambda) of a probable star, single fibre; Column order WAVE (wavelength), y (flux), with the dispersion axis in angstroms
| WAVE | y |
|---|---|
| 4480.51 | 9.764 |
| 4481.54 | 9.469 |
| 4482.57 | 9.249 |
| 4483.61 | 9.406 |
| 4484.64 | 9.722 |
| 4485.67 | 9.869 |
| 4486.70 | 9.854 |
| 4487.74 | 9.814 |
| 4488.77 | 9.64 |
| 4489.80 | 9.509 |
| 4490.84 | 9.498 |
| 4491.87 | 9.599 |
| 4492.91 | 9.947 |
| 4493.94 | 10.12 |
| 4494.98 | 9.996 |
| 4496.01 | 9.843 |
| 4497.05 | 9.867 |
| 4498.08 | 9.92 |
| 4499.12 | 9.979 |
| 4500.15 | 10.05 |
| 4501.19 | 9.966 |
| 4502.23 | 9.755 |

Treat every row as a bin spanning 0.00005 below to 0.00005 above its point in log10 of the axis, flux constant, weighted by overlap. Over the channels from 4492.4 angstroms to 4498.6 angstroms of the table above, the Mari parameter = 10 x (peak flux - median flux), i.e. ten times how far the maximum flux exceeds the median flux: 1.9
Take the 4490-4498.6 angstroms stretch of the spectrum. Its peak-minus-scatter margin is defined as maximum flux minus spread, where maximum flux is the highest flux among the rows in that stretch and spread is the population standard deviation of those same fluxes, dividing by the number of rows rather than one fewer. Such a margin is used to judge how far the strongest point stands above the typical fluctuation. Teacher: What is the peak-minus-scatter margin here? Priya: 9.93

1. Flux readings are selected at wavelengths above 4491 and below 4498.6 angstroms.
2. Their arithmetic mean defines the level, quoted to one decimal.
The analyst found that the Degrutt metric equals 9.9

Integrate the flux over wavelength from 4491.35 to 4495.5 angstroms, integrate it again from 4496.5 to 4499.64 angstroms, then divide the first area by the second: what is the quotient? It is 1.3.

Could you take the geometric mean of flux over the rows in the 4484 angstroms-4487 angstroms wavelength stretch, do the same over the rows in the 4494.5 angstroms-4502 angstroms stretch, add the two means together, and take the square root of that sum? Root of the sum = 4.45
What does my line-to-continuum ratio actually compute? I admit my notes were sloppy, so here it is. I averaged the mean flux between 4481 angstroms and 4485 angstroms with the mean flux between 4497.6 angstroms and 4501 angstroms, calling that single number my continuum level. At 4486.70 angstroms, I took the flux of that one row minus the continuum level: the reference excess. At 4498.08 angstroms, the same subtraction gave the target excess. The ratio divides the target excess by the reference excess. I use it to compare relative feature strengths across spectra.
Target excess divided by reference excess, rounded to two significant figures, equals 1.5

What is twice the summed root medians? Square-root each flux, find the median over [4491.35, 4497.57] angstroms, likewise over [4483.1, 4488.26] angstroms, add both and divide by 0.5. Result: 12.6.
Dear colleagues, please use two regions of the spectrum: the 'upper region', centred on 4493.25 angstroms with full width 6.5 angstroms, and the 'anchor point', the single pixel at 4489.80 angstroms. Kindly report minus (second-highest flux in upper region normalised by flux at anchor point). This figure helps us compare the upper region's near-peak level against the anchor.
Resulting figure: -1.051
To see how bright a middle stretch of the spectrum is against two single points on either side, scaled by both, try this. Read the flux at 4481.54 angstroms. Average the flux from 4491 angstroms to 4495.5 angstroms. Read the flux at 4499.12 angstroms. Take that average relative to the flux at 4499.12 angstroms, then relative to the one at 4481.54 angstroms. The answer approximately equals 0.105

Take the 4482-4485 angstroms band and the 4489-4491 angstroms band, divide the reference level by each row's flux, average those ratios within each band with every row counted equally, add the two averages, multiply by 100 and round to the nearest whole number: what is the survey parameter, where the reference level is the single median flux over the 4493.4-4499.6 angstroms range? 210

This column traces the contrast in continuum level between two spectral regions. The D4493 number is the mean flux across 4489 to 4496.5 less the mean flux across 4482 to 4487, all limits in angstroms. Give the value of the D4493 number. 0.17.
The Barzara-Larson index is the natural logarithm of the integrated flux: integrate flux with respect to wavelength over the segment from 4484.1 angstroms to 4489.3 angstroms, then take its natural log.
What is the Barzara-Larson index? 3.9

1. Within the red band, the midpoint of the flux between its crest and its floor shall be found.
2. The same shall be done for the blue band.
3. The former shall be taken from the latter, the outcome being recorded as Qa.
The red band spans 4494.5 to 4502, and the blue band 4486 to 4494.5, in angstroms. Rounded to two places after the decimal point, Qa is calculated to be -0.14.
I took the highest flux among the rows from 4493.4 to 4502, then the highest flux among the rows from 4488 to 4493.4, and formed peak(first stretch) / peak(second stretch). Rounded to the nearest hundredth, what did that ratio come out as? 1.02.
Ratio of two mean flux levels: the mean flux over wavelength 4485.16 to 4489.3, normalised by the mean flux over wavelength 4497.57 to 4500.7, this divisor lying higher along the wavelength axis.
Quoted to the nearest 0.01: 0.98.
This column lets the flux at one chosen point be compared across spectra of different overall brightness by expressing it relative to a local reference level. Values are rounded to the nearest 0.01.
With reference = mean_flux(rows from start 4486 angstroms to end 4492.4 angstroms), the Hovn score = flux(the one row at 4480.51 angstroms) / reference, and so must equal 1.01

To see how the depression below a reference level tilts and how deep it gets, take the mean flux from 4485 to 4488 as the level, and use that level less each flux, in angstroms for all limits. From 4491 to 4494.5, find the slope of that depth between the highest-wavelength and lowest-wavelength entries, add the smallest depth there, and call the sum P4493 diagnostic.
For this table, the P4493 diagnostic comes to -0.53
